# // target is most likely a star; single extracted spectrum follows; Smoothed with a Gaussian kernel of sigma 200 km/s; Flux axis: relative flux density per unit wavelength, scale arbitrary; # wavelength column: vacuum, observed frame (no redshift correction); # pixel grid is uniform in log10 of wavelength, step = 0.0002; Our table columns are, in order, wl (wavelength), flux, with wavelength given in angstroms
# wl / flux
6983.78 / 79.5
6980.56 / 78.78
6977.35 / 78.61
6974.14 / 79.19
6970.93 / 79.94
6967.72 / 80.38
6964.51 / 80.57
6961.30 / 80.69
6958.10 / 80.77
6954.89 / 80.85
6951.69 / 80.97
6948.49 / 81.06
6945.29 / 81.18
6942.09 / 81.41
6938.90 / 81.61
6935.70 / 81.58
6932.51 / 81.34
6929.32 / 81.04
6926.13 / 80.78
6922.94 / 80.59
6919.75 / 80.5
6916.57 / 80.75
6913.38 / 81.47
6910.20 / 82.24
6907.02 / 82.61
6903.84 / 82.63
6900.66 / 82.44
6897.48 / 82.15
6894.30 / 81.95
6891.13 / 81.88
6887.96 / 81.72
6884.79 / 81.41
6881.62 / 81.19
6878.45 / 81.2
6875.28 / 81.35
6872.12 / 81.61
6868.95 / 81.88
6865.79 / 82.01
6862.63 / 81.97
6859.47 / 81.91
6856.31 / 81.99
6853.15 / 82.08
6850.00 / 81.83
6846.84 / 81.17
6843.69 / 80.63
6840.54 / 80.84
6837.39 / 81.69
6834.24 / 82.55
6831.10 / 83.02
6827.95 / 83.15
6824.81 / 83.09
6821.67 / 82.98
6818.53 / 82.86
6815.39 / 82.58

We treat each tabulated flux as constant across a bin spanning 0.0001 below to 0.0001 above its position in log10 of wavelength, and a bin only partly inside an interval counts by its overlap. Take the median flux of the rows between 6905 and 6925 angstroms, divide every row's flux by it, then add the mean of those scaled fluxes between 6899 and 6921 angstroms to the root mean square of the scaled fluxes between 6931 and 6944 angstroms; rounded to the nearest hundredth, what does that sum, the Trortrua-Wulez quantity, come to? 2.01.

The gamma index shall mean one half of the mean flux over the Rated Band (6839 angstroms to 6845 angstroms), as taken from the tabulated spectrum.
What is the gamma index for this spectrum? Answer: 40.4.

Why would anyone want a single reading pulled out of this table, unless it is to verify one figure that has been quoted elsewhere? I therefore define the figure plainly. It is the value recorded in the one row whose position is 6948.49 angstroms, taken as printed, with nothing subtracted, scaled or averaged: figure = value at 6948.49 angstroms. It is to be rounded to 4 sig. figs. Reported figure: 81.06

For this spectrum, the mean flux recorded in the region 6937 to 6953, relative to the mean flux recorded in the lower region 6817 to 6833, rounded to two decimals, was 0.98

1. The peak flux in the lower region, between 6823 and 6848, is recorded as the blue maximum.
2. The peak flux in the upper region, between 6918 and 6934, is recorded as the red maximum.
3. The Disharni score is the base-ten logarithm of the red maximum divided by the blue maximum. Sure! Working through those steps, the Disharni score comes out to -0.010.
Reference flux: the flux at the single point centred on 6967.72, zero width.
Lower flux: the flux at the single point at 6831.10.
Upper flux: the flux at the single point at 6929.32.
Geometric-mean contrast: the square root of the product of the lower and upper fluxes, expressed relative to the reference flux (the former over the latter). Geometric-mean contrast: 1.02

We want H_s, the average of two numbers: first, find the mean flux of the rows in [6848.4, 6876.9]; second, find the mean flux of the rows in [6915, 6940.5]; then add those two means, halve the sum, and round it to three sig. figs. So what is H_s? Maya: 81.4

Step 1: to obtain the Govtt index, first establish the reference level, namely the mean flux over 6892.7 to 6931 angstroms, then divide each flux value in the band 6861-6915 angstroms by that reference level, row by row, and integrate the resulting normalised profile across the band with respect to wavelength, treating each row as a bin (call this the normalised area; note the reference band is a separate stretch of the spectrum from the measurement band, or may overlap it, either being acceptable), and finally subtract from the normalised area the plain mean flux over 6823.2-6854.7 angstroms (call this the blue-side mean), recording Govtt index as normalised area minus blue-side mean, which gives -28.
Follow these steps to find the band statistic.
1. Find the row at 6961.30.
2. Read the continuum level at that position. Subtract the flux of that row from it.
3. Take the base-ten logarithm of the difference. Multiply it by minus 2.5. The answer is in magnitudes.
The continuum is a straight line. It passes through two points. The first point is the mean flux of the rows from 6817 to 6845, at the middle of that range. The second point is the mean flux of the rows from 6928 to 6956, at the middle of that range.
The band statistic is 1.1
